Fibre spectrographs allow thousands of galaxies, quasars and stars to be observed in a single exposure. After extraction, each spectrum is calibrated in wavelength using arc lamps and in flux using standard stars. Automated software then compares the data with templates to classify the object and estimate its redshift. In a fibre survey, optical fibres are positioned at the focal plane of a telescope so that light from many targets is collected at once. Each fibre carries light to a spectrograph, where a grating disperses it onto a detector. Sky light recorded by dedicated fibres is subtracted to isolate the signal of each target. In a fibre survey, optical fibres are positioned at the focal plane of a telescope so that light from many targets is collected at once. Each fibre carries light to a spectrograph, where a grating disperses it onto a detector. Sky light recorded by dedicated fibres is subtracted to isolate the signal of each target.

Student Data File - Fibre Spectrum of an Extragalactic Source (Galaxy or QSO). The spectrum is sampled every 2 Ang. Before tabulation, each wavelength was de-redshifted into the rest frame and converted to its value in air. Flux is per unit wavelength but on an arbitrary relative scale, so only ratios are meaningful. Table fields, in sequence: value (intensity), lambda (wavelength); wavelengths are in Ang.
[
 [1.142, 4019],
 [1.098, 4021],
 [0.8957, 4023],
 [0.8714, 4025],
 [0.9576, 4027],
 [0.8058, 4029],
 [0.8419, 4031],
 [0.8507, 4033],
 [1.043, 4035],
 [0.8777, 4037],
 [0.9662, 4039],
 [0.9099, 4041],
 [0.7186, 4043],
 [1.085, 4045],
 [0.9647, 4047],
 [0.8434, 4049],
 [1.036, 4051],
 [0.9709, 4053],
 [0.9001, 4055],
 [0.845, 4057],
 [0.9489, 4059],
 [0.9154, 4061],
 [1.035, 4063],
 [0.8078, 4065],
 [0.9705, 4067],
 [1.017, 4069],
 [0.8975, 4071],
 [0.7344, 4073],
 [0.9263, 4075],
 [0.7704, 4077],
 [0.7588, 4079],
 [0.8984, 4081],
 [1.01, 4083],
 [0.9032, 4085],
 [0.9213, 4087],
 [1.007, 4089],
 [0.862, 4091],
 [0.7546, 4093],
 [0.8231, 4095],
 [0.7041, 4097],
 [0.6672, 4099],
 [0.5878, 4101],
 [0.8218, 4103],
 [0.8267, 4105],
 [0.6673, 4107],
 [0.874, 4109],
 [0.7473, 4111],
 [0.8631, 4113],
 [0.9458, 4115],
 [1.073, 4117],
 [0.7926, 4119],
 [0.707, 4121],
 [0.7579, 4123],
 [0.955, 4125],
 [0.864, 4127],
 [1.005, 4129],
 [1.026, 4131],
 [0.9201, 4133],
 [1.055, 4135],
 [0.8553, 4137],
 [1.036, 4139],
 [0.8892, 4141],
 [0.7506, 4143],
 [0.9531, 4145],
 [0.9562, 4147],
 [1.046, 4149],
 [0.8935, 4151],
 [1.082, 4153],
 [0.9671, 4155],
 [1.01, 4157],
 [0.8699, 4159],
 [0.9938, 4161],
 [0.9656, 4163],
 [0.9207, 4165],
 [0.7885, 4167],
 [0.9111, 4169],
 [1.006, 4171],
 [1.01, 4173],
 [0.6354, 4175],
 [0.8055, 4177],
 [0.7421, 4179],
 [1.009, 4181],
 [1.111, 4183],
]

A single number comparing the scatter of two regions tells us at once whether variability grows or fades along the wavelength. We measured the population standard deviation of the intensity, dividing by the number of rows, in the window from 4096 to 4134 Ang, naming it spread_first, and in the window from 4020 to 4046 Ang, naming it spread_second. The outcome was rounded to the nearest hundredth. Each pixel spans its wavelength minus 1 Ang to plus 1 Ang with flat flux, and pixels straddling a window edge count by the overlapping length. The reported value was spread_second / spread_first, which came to 0.81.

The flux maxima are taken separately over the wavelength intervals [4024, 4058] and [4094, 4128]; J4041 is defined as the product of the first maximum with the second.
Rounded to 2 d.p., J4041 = 1.16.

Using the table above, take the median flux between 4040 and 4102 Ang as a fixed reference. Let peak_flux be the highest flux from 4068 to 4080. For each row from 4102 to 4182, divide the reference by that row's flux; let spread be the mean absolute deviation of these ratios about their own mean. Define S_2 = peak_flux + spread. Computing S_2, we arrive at 1.13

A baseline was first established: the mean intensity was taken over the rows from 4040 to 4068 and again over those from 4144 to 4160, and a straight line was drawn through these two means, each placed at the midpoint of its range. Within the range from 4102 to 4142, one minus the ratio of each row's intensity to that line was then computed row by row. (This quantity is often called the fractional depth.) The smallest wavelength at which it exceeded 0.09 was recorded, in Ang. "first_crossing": 4103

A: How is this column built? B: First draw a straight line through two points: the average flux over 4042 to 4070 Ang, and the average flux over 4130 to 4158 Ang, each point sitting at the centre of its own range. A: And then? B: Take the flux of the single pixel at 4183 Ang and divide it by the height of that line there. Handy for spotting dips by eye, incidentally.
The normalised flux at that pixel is 1.14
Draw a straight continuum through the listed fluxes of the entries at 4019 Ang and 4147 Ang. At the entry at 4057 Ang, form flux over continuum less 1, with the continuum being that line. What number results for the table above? -0.22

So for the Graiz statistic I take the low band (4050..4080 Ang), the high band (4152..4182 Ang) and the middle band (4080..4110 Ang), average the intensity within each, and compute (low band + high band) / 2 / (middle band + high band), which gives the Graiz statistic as 0.5231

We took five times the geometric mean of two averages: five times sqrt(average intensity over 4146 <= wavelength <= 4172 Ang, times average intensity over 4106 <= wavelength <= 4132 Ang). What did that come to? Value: 4.55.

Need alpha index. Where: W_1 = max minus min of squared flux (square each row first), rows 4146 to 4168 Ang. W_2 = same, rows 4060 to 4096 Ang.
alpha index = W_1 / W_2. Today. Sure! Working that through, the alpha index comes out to 1.03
